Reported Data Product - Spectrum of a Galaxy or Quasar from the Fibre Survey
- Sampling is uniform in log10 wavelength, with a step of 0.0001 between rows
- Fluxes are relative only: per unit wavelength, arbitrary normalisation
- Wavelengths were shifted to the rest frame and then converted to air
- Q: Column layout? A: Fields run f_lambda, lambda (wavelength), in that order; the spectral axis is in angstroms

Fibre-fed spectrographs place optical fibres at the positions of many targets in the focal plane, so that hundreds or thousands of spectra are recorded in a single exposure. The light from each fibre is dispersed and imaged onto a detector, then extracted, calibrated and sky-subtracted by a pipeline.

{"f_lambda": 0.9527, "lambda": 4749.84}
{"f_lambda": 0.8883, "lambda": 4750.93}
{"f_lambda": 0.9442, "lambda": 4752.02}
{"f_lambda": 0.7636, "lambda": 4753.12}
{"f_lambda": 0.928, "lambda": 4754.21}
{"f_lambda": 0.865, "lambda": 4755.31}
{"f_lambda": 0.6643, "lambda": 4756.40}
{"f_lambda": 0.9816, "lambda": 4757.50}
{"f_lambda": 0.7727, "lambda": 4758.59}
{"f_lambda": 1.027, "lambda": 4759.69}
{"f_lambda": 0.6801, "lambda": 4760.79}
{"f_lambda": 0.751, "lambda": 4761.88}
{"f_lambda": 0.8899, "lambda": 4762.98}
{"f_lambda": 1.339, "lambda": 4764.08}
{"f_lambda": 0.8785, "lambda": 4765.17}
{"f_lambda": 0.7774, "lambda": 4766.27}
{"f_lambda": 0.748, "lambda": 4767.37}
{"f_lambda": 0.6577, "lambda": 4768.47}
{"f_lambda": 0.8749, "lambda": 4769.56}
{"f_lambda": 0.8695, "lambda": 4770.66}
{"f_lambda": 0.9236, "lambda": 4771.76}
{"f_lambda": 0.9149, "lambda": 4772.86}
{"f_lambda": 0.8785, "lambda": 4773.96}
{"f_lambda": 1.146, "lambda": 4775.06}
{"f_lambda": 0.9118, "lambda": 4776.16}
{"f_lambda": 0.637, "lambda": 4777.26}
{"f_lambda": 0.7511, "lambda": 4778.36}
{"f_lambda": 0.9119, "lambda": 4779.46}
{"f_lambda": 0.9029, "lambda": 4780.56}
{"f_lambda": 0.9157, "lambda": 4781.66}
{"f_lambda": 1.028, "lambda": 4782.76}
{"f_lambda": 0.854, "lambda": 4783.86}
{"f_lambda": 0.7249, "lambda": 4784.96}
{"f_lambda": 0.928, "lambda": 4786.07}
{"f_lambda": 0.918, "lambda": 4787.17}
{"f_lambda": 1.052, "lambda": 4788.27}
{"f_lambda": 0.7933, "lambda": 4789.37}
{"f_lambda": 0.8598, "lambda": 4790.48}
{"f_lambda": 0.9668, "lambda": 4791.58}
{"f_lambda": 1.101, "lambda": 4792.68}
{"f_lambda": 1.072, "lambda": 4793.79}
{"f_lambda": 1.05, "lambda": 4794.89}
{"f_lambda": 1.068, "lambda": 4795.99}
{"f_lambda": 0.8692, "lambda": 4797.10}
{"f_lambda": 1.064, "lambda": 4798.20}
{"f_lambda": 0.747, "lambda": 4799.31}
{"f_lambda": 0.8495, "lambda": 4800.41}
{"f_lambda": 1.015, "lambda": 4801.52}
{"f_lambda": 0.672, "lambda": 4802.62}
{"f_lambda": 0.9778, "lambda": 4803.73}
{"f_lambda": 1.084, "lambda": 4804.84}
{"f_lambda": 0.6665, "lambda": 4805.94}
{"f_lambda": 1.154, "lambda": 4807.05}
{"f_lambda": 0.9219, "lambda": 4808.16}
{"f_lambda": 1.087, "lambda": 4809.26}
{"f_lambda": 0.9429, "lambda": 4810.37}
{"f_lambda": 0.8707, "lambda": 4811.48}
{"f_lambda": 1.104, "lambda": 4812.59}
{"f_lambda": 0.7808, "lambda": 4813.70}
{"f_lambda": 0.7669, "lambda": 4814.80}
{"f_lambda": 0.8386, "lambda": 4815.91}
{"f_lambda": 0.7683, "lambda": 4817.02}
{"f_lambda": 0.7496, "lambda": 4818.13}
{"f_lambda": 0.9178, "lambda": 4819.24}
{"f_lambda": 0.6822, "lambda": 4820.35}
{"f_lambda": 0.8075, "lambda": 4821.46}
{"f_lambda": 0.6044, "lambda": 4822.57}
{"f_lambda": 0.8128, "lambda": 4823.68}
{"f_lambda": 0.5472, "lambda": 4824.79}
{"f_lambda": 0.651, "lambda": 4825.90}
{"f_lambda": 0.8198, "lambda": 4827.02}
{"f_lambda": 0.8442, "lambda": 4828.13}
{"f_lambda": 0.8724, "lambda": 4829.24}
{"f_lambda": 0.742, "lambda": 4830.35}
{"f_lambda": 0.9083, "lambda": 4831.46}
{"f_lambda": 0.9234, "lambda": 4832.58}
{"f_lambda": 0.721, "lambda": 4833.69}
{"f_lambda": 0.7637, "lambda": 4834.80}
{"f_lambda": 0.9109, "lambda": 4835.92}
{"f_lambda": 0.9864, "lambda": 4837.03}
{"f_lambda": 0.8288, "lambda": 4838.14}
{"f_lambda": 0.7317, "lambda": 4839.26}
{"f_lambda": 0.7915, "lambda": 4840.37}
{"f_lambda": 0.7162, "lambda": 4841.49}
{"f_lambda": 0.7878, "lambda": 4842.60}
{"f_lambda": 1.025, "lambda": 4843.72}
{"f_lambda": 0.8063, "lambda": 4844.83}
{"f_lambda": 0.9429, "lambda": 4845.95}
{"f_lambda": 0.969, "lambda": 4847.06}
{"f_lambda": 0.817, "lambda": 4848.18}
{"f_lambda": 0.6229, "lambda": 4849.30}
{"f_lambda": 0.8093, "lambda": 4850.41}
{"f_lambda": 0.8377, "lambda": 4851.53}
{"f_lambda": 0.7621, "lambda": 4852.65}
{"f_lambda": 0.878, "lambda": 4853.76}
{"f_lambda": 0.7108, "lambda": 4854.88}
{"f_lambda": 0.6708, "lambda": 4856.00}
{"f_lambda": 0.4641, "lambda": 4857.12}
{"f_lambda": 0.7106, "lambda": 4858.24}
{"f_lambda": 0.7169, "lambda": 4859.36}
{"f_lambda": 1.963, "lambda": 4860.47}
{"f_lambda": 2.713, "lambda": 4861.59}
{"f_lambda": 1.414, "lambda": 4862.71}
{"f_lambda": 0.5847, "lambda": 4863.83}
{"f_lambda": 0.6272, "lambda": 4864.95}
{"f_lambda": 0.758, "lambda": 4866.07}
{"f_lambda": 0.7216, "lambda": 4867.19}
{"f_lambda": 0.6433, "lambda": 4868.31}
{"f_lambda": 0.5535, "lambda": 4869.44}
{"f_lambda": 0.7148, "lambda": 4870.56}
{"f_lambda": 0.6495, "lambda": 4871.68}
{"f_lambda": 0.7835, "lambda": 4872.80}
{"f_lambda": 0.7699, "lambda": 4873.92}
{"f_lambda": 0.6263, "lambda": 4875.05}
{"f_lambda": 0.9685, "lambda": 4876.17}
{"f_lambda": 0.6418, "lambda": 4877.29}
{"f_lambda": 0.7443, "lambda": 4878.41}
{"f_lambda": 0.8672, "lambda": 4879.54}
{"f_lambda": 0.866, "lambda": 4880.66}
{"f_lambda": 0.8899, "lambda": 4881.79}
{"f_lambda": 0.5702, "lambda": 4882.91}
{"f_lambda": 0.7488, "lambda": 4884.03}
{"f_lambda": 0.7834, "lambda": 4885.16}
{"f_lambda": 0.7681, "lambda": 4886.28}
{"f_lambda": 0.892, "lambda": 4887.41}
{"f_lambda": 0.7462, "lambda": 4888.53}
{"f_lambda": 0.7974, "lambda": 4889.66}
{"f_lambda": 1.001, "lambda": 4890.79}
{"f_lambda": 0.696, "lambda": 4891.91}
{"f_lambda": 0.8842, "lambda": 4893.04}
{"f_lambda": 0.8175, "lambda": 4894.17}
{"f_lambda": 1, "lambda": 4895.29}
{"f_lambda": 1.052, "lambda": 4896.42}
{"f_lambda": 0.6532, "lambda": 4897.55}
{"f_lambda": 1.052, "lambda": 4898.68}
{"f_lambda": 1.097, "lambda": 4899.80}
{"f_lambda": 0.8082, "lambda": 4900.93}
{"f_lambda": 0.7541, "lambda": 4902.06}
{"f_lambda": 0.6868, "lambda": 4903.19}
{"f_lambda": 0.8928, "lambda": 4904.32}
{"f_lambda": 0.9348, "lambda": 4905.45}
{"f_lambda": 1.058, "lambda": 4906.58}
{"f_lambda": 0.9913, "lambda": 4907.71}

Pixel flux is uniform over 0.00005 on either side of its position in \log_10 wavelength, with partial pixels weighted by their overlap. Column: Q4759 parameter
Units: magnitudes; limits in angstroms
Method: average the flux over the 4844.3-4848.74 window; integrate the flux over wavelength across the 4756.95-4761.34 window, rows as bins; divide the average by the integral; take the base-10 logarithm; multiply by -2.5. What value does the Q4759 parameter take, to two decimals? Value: 1.58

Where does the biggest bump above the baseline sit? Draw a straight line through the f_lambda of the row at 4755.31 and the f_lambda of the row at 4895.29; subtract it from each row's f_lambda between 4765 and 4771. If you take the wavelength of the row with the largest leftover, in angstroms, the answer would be 4765.17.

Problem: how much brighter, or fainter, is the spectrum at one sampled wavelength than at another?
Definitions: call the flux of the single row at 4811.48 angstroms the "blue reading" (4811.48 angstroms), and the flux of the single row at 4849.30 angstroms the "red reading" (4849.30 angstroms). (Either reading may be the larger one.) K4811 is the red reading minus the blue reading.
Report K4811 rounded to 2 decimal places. -0.25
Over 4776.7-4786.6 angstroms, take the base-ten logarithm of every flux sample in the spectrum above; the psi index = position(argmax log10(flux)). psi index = 4782.76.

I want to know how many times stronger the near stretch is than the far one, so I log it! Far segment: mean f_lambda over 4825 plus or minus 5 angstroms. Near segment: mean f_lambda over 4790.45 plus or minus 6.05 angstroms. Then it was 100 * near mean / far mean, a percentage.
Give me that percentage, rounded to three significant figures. 130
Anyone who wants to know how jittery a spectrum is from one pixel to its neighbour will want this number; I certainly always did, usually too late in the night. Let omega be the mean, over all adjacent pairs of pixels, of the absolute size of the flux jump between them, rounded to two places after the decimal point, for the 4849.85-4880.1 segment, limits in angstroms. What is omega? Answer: 0.26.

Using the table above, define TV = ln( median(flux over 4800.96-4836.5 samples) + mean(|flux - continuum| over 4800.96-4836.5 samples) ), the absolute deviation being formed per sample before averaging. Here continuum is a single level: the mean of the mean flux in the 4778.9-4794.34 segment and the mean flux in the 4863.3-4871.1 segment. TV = -0.05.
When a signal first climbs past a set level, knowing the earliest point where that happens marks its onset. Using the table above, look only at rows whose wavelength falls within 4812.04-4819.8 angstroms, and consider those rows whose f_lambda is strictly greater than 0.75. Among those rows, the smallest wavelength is 4812.59 angstroms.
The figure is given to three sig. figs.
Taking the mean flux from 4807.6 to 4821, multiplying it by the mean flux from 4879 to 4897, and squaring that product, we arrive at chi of 0.528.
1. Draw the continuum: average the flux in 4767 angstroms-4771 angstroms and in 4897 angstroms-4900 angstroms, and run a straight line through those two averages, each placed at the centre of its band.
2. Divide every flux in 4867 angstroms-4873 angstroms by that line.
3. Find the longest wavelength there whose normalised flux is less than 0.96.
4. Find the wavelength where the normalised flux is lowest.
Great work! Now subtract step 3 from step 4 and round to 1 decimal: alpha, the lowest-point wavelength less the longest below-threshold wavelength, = -3.4 angstroms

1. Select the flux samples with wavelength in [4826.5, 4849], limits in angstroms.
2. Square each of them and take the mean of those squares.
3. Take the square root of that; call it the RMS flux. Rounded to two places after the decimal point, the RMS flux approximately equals 0.85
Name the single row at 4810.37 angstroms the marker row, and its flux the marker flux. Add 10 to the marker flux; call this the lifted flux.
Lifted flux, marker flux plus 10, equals 10.9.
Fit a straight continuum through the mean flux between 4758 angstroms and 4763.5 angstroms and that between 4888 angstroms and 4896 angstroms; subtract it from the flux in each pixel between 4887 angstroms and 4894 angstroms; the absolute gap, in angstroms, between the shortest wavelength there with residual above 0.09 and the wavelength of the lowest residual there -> 1.1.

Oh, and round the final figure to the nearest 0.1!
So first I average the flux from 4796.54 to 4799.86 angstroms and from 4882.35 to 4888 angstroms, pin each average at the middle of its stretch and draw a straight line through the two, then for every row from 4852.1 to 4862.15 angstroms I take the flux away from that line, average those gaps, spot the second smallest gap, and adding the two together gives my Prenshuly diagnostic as -1.4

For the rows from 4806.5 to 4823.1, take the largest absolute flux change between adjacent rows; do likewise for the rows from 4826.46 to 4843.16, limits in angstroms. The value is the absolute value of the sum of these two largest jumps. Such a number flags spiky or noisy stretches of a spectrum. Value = 0.526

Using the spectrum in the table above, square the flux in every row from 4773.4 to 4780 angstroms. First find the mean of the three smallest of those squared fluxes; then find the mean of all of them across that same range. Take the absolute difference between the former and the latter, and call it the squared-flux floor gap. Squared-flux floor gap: 0.206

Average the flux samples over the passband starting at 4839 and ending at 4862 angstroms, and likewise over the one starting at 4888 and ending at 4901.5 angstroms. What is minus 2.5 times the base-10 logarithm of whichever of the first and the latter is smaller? 0.13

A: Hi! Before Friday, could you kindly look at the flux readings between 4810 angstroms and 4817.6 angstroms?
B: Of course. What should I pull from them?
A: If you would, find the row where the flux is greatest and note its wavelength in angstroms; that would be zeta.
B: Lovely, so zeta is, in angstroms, 4812.59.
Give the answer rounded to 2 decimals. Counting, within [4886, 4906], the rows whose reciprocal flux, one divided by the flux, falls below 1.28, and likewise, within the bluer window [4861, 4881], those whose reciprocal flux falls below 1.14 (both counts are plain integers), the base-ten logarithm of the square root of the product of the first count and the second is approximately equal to 0.78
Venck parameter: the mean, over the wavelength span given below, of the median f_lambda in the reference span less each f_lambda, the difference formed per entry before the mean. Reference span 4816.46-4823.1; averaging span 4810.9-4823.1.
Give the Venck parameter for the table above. -0.05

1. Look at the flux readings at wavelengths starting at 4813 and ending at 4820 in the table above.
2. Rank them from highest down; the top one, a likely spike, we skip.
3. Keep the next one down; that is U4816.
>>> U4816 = 0.8386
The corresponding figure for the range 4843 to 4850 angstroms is 0.969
